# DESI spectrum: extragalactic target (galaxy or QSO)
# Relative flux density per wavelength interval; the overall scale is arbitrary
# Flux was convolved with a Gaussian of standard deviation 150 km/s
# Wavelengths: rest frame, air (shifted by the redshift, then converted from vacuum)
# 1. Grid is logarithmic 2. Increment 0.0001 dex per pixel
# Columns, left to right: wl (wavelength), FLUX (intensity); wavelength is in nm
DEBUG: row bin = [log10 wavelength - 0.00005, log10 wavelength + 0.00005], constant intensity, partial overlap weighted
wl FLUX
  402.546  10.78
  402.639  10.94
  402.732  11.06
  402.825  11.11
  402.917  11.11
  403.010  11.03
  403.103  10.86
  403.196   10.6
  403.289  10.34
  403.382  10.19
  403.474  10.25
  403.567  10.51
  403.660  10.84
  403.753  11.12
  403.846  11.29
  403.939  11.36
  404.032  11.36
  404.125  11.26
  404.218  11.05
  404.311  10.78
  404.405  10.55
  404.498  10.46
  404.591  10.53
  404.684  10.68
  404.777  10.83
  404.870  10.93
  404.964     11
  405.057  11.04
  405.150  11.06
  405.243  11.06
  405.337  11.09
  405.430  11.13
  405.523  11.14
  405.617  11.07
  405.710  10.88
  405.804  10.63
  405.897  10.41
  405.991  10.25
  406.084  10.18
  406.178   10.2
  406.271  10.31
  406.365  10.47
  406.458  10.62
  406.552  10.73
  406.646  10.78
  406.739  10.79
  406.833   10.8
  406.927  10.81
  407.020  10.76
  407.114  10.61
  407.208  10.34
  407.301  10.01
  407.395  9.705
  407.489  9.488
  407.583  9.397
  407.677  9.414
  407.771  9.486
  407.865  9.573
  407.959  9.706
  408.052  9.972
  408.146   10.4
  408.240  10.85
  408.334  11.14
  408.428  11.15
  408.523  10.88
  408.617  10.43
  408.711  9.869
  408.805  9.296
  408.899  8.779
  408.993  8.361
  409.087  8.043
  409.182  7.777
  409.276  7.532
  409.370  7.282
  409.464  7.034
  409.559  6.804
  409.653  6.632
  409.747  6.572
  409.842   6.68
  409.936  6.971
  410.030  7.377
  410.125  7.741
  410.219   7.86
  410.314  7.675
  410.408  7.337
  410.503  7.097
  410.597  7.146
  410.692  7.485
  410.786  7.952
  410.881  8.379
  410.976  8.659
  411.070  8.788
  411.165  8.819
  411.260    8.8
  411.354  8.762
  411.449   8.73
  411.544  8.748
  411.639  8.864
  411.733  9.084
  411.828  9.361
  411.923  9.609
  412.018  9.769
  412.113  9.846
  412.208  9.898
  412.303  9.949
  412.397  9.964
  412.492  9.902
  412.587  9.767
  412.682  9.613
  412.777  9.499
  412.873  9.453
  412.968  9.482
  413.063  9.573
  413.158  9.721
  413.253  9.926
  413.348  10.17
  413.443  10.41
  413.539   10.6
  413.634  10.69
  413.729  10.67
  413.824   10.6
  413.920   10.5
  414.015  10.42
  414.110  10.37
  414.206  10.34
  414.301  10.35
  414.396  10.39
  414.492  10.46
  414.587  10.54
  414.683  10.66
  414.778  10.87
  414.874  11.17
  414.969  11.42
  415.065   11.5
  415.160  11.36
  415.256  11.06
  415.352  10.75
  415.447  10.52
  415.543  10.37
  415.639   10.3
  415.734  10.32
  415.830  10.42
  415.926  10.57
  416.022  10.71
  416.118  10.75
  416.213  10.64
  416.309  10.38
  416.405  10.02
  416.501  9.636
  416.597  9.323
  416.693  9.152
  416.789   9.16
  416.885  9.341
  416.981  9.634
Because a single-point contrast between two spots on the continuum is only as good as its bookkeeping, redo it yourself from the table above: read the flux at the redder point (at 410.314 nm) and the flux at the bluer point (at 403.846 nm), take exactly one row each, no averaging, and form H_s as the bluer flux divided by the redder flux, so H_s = 1.47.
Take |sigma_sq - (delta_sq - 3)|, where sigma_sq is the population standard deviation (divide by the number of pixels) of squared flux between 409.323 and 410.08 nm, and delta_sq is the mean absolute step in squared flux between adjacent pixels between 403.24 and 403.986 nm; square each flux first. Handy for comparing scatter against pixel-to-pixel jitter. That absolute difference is 2.9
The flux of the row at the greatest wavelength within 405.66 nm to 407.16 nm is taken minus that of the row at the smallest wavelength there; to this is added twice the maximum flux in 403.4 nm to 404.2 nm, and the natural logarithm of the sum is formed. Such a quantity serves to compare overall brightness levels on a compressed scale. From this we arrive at 3.11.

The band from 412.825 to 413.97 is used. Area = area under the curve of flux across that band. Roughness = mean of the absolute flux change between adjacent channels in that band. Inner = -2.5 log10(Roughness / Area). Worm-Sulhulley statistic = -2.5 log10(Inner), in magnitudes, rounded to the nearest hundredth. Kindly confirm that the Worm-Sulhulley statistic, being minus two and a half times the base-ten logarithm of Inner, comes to -1.72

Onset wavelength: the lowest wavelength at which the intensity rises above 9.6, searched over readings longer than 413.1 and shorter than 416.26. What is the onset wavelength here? 413.158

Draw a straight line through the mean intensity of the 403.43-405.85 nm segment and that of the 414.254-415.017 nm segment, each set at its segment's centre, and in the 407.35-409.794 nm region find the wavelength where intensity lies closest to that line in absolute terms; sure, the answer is 408.240 nm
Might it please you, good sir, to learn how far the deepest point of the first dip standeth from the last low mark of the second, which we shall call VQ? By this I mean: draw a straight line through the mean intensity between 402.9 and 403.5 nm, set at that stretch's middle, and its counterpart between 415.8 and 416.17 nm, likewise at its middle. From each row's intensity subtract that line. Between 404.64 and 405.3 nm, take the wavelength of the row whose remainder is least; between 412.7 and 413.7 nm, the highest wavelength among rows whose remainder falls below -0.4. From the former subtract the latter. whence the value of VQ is -8.66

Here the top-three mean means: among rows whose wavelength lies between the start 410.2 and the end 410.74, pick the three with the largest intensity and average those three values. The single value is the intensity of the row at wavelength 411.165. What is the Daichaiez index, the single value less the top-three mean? 1.1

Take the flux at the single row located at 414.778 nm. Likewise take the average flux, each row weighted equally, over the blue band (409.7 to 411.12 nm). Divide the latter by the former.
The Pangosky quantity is 0.70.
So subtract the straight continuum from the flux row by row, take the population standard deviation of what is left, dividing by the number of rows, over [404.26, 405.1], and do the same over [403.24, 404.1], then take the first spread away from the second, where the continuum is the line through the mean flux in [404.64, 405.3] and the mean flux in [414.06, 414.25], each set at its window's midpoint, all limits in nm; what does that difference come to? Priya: 0.27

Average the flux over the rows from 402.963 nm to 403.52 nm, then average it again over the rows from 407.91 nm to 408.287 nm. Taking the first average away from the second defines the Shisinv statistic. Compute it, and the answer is -0.3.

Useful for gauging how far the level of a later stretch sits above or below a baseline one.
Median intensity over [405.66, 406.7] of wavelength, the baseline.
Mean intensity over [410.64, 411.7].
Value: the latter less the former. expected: -1.9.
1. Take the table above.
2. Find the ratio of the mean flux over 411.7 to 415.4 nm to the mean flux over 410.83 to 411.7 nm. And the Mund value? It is 1.17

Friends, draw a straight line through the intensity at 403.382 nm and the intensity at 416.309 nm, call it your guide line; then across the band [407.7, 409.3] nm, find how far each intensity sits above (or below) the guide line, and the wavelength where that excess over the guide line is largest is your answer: 408.428 nm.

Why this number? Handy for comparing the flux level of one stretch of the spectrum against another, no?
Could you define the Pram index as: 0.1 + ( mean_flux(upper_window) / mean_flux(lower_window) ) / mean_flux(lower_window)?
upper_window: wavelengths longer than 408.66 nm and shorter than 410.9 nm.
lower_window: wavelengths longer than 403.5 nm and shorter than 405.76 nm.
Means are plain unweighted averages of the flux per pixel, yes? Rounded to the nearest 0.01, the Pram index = 0.16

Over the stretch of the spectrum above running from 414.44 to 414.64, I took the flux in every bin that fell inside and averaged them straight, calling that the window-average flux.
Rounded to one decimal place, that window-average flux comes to 10.5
